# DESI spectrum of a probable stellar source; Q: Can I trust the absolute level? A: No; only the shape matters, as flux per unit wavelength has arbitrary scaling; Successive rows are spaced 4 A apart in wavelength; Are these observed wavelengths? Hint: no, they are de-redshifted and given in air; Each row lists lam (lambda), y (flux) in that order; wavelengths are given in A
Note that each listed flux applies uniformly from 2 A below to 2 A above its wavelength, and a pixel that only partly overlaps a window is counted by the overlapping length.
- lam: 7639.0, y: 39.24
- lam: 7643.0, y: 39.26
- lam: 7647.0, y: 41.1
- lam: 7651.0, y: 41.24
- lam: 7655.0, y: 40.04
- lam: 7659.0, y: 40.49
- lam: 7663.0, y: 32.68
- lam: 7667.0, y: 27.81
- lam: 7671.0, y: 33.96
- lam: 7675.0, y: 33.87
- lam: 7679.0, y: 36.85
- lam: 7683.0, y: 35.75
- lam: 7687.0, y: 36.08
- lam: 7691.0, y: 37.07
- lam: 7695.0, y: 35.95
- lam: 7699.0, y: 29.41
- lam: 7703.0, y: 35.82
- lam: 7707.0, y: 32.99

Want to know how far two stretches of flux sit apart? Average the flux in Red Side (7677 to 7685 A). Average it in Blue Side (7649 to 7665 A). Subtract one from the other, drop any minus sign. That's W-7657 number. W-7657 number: 2.3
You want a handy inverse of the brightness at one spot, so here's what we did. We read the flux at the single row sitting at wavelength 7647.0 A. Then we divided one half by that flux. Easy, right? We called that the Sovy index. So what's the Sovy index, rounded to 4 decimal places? 0.0122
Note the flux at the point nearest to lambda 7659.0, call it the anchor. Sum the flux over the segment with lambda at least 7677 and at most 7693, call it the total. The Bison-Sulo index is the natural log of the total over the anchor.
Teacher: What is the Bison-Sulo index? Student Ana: 1.28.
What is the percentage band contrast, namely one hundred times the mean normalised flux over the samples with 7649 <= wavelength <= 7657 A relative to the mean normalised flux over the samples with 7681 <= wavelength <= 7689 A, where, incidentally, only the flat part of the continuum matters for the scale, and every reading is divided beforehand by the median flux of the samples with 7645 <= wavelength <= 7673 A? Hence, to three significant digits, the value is 113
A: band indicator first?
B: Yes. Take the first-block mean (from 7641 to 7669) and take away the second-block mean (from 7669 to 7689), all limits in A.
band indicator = 2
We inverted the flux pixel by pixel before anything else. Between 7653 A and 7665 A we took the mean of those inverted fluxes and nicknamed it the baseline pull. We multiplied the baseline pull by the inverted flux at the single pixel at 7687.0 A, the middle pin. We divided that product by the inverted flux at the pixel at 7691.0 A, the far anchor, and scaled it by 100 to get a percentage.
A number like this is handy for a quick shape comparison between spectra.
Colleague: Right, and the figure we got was 2.7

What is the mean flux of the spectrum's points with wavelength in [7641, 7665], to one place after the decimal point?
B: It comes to 39.1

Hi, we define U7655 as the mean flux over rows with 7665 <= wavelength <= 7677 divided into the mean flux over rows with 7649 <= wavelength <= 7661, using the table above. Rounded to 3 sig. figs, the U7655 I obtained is 1.27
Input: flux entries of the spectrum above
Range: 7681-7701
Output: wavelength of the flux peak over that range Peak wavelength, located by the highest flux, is 7691.0 A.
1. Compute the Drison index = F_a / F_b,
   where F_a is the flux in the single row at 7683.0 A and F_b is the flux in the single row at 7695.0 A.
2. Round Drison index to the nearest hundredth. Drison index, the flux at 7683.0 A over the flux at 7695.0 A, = 0.99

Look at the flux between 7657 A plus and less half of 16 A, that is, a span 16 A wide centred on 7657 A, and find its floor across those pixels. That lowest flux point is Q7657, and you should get 32.68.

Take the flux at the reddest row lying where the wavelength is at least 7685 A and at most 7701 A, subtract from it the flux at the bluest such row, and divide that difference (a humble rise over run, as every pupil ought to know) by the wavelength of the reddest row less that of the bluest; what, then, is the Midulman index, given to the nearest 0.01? -0.56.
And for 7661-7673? 0.16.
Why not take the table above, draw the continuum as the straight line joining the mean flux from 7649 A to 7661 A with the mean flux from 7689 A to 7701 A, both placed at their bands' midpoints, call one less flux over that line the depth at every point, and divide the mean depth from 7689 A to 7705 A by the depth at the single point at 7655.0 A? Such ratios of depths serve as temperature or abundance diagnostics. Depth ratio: -1.6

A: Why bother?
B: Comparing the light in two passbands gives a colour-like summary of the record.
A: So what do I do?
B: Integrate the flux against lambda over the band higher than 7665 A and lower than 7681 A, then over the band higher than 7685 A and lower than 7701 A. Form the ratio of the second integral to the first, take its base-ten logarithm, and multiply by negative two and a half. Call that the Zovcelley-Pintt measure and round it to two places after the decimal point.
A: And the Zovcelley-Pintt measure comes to -0.05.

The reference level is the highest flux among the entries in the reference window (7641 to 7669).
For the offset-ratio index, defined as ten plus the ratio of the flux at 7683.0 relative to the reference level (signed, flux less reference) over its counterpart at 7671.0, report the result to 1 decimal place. 10.8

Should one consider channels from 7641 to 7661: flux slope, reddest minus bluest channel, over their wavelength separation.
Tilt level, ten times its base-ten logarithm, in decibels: -11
